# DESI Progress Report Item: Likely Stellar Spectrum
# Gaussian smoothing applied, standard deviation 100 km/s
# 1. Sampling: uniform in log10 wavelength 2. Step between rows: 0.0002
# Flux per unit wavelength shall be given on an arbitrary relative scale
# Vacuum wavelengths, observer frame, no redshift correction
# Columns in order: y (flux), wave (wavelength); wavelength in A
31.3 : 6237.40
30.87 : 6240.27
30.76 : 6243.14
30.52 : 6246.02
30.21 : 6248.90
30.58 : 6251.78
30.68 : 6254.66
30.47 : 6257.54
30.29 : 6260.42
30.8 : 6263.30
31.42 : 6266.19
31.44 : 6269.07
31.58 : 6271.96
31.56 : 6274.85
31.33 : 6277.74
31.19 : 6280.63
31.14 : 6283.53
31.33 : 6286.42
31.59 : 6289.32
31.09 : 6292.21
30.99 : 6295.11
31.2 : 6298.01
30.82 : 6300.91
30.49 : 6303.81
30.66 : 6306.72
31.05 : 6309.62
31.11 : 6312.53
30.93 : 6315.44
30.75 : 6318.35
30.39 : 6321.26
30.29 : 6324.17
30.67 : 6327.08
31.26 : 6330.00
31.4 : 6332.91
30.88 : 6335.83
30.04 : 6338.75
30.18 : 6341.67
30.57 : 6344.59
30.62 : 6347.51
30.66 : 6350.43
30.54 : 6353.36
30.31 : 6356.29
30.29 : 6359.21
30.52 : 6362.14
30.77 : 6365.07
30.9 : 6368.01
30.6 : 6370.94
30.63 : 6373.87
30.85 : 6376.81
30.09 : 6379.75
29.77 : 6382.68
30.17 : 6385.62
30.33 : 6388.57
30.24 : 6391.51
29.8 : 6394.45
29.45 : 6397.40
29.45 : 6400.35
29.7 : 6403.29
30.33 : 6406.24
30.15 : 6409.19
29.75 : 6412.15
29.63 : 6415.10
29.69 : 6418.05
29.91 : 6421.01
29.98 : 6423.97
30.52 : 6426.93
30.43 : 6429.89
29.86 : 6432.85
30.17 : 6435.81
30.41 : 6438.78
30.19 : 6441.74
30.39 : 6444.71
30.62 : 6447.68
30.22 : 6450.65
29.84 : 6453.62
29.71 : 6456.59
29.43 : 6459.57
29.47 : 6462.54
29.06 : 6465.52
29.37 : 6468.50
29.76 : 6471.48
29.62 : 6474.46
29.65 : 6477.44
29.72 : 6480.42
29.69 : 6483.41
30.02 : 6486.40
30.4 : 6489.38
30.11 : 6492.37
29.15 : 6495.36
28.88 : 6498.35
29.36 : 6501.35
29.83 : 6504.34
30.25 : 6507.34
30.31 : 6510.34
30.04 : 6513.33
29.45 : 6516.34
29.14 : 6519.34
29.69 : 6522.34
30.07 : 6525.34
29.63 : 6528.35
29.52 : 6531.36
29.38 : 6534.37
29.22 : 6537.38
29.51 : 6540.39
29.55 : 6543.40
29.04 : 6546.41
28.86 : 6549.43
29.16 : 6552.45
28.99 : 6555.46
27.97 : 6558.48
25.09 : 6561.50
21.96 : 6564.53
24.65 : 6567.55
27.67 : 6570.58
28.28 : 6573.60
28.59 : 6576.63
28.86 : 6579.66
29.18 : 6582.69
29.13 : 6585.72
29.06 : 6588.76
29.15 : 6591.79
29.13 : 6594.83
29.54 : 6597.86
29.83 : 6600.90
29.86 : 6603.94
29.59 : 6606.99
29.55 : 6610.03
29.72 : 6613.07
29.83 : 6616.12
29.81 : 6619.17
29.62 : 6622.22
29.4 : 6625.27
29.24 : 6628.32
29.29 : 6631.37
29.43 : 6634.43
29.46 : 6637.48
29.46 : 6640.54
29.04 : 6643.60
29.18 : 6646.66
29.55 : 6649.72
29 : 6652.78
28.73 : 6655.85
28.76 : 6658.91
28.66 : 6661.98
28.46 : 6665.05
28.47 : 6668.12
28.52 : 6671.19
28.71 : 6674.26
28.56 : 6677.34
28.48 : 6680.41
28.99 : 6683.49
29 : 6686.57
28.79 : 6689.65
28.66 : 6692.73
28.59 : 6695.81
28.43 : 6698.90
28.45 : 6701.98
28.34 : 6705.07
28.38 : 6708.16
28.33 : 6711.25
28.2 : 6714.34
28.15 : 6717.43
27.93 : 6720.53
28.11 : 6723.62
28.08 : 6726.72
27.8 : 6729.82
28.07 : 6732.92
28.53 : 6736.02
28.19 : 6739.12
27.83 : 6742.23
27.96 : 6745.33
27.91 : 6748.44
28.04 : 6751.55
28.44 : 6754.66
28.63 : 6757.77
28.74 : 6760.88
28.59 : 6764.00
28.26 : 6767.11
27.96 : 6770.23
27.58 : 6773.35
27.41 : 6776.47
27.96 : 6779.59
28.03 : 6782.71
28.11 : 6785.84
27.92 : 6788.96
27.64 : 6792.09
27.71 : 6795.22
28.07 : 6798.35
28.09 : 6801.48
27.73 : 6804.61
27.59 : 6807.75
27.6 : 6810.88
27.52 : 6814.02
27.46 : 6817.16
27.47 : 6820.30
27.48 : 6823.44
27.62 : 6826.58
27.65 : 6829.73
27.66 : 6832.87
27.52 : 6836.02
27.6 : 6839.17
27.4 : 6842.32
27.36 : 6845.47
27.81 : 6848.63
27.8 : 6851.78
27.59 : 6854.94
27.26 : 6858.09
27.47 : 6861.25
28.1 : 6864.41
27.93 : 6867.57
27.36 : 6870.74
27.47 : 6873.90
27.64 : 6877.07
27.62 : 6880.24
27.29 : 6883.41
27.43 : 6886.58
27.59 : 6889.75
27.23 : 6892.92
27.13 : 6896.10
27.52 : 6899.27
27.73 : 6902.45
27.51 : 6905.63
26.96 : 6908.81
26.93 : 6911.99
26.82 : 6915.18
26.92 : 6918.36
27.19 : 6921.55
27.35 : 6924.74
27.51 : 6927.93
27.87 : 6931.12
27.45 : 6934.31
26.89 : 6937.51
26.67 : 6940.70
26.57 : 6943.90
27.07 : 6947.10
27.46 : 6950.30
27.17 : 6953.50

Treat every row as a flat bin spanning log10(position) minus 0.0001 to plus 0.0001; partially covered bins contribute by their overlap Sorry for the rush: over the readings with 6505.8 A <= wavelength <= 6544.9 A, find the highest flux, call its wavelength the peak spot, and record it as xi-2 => 6510.34 A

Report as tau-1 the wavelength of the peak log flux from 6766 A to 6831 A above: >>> 6767.11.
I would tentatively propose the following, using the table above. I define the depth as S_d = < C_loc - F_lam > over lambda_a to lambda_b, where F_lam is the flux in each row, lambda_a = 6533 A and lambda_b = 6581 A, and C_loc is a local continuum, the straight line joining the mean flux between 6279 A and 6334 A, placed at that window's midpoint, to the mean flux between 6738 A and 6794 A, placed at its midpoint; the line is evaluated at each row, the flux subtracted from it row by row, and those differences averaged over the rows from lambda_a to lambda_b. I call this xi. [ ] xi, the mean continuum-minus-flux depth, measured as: 1.5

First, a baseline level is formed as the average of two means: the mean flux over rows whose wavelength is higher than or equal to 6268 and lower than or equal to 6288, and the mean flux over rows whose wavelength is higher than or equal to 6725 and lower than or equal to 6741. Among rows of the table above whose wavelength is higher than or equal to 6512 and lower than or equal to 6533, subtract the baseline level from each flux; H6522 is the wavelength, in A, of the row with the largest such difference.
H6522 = 6525.34 A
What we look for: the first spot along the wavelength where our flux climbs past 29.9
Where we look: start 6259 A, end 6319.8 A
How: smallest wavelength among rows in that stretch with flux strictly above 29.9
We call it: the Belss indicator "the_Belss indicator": 6260.42 A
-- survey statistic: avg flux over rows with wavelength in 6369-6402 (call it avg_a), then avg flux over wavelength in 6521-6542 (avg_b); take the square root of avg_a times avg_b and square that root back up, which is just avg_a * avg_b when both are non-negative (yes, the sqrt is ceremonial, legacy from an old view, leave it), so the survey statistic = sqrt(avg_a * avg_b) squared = 891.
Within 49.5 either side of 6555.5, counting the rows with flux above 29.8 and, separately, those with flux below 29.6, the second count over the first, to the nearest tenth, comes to 4.2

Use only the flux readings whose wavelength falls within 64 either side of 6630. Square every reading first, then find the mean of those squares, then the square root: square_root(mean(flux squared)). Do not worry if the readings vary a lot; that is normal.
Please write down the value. 29.0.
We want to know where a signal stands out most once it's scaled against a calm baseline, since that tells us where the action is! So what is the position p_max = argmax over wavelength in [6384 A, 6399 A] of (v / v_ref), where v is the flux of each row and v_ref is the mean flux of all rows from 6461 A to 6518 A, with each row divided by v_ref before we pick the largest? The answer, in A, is 6388.57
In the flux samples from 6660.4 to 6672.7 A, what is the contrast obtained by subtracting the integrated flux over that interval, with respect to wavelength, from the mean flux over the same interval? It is -322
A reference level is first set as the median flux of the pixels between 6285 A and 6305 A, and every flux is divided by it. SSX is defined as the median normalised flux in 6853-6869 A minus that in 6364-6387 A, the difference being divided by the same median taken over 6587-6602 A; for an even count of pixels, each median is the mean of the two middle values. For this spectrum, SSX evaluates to -0.10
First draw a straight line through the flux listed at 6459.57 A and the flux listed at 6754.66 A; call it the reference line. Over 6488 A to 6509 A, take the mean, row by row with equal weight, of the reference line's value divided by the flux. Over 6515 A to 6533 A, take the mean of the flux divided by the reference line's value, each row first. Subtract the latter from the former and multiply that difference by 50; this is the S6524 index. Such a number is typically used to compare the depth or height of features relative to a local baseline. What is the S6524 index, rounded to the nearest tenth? -1.3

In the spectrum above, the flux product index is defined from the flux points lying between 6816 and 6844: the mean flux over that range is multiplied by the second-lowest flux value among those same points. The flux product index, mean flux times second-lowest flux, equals 756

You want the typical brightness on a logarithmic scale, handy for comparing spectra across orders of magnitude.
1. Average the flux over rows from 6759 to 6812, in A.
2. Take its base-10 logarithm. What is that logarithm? 1.45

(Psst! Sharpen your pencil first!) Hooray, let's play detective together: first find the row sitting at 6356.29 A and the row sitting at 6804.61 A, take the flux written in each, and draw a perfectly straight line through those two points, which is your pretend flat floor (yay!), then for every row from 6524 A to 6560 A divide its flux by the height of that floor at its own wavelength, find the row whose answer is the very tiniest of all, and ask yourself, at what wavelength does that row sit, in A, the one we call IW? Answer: 6558.48 A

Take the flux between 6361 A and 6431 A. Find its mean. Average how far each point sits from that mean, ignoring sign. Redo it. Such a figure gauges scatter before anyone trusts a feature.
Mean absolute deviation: 0.37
